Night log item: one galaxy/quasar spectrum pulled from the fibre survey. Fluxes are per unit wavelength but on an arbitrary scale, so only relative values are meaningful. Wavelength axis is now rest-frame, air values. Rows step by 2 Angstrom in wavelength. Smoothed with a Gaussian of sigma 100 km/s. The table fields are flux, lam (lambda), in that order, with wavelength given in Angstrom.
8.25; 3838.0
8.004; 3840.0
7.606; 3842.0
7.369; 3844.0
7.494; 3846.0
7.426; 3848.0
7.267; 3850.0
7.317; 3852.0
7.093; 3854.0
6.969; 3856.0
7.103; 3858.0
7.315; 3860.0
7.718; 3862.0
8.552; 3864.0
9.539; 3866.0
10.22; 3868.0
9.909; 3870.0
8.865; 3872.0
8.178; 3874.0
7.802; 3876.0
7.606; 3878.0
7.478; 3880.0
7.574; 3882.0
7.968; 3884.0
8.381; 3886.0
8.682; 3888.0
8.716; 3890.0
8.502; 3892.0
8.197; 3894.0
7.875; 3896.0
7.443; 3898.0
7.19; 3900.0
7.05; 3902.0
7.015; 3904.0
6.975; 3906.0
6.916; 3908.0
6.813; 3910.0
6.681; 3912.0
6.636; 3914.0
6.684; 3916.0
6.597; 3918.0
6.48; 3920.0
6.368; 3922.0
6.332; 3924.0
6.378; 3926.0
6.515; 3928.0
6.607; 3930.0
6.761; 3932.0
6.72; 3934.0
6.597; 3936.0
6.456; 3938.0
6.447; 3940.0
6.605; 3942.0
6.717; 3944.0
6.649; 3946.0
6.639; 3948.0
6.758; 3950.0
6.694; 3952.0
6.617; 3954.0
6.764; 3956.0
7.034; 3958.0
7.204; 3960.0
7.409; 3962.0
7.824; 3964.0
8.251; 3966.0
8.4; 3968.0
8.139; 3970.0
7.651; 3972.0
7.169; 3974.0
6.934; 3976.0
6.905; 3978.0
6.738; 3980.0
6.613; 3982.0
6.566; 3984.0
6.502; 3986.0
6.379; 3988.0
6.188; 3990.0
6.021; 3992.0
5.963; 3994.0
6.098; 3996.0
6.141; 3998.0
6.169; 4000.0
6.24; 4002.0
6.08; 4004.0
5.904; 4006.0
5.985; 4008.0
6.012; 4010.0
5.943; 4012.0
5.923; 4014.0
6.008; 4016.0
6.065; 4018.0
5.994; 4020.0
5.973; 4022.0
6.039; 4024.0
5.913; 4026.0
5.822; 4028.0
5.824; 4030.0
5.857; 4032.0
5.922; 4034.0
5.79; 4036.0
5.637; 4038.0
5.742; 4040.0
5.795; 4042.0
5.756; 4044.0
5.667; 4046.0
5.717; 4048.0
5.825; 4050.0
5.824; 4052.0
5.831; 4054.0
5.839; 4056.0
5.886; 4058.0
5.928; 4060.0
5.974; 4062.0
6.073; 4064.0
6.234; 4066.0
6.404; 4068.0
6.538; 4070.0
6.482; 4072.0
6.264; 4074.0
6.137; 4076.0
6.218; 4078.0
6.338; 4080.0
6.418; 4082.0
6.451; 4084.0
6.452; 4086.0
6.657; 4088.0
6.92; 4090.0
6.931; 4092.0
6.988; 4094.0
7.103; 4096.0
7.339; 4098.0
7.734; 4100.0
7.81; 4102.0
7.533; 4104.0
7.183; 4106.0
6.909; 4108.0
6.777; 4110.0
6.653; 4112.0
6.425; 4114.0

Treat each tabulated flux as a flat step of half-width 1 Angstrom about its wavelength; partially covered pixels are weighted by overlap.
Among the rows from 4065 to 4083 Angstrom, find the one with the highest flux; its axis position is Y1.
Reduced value 4070.0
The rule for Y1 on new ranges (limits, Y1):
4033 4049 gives 4034.0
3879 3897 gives 3890.0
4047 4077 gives 4070.0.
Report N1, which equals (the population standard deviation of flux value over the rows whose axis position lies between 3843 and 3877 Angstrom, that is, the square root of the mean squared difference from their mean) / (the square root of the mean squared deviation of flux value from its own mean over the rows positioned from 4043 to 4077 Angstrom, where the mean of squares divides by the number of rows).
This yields 3.8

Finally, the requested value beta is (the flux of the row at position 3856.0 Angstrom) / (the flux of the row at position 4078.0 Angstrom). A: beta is 1.12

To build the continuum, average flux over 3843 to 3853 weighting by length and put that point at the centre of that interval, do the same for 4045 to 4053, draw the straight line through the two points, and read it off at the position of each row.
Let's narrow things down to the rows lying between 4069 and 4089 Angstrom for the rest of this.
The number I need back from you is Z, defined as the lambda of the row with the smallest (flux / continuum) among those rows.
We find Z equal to 4076.0 Angstrom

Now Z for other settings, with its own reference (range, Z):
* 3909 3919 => 3918.0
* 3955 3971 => 3956.0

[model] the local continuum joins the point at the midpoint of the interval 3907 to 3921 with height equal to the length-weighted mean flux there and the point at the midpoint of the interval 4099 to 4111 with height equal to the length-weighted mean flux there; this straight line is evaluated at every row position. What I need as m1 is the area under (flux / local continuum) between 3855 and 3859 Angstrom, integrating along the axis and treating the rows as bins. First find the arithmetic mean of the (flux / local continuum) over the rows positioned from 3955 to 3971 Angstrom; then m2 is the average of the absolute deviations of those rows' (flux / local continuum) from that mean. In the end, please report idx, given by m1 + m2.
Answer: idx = 4.4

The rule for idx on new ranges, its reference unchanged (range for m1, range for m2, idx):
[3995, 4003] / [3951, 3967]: 7.1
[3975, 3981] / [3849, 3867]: 6.1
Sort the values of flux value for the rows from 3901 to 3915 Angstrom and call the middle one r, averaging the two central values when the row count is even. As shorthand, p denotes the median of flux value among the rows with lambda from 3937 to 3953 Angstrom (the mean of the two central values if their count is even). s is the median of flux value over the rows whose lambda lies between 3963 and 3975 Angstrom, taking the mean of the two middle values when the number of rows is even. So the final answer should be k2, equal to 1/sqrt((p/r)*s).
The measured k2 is 0.36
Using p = 6.6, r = 6.9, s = 8.0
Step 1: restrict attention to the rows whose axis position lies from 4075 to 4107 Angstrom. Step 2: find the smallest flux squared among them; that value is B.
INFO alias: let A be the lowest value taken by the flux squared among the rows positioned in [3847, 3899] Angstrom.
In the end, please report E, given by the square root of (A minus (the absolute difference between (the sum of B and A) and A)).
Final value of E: 3.3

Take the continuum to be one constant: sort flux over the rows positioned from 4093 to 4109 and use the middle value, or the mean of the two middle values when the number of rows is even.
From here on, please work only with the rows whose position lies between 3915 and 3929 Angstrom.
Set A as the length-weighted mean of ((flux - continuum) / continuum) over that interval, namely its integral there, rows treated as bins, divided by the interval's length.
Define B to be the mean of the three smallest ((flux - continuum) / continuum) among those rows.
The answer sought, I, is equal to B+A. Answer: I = -0.23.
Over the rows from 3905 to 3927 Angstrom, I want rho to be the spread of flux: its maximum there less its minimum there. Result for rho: 0.6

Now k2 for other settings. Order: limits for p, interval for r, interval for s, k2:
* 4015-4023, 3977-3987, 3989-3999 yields 0.43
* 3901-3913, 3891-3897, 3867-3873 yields 0.35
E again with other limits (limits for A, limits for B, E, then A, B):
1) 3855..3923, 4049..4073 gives 2.6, 41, 33.9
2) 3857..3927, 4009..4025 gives 2.2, 40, 35.1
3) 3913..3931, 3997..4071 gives 2.9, 40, 31.8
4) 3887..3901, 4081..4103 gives 3.2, 52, 41.2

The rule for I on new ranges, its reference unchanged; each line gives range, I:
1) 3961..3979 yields 0.02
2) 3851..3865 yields 0.00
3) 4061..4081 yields -0.30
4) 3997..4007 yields -0.33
